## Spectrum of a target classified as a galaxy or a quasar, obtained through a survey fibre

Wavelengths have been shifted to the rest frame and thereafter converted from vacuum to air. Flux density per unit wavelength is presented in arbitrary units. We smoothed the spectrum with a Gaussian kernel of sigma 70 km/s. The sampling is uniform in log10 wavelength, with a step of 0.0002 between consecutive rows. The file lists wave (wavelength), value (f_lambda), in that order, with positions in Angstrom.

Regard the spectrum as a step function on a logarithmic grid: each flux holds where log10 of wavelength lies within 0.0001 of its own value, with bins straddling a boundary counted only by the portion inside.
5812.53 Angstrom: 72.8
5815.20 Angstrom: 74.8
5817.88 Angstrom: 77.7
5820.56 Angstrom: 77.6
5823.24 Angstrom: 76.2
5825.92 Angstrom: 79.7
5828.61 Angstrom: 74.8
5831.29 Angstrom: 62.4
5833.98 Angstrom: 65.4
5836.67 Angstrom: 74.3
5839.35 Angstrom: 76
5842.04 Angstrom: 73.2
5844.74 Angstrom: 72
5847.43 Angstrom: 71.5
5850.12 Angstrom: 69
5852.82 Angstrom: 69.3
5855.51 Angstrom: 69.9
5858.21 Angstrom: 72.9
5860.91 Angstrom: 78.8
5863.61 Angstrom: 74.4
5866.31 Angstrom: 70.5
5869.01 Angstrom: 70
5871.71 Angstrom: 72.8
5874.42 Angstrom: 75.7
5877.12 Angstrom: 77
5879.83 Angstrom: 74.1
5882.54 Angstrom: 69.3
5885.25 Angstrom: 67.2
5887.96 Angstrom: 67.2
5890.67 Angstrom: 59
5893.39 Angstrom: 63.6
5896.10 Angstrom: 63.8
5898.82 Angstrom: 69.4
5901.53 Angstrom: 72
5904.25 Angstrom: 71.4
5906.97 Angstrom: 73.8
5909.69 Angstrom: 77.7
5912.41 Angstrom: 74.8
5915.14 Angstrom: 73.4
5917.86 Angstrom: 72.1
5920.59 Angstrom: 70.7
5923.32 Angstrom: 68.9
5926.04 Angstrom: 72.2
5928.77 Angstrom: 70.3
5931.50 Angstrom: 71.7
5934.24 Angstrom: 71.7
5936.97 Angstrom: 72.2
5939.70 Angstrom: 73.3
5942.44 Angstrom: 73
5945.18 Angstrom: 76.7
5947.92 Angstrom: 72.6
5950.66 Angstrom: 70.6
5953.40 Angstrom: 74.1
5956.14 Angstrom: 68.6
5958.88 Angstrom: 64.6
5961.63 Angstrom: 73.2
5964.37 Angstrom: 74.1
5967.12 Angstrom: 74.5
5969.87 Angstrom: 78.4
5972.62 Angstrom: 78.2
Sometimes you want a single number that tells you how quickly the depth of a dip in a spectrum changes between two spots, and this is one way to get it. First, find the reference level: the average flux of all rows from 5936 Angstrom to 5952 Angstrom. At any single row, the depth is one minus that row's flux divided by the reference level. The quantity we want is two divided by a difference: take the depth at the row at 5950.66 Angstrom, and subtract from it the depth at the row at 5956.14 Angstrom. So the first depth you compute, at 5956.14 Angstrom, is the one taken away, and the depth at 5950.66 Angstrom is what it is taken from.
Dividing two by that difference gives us -73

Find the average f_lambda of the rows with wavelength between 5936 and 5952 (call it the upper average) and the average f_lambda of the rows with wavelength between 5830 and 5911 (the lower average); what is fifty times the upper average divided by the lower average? 51.6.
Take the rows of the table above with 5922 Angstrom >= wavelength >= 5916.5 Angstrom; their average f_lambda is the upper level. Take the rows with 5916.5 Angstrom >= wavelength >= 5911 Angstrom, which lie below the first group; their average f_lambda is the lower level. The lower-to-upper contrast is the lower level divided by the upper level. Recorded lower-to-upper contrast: 1.04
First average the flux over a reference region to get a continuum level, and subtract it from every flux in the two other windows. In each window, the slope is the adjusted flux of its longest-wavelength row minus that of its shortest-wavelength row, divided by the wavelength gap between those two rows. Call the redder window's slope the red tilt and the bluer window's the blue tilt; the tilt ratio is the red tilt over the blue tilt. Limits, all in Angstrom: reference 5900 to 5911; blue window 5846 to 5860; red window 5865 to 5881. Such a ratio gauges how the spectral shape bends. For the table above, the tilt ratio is 2.1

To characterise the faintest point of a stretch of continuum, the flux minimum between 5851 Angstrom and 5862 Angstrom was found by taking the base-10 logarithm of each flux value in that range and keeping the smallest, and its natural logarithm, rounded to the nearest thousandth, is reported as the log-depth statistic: 0.610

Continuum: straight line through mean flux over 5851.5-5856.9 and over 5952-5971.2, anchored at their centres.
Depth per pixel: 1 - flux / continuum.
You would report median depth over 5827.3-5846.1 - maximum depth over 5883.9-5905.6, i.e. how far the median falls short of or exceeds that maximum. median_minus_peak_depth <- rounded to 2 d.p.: -0.22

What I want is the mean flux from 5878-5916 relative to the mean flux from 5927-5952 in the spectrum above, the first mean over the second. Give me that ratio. 0.96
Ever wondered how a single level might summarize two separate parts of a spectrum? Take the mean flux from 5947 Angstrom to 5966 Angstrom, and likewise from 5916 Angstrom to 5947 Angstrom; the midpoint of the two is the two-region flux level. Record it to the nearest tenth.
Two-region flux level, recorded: 71.6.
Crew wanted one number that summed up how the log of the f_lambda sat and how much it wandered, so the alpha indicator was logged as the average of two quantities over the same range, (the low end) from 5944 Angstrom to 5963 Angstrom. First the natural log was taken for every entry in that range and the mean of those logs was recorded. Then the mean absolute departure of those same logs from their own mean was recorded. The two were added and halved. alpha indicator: 2.156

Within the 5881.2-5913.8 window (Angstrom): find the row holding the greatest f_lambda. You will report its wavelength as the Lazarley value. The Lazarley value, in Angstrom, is 5909.69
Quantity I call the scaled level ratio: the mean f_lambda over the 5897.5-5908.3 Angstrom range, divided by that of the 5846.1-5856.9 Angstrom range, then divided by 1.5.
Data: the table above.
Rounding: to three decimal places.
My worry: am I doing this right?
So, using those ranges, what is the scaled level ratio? 0.683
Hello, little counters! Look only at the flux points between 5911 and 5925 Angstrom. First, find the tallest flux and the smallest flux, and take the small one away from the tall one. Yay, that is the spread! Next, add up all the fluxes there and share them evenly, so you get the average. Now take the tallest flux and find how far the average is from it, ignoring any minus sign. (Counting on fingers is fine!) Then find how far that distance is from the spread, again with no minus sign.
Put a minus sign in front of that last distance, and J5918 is -3.1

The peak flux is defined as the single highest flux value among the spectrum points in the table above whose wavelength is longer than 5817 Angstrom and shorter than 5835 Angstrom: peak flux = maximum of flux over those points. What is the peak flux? 79.7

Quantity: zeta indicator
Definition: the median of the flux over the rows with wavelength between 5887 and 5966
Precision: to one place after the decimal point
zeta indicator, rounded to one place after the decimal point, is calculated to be 72.0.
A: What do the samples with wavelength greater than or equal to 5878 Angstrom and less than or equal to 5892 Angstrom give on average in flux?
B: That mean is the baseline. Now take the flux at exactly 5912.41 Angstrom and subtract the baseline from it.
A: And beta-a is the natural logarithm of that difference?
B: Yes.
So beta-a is 2.0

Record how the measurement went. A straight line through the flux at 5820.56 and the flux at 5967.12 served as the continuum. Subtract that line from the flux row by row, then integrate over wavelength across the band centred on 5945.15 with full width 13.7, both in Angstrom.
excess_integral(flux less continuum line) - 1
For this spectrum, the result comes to -25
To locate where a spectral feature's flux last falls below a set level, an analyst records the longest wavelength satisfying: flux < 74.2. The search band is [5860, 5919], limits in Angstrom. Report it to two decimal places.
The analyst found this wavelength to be 5917.86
